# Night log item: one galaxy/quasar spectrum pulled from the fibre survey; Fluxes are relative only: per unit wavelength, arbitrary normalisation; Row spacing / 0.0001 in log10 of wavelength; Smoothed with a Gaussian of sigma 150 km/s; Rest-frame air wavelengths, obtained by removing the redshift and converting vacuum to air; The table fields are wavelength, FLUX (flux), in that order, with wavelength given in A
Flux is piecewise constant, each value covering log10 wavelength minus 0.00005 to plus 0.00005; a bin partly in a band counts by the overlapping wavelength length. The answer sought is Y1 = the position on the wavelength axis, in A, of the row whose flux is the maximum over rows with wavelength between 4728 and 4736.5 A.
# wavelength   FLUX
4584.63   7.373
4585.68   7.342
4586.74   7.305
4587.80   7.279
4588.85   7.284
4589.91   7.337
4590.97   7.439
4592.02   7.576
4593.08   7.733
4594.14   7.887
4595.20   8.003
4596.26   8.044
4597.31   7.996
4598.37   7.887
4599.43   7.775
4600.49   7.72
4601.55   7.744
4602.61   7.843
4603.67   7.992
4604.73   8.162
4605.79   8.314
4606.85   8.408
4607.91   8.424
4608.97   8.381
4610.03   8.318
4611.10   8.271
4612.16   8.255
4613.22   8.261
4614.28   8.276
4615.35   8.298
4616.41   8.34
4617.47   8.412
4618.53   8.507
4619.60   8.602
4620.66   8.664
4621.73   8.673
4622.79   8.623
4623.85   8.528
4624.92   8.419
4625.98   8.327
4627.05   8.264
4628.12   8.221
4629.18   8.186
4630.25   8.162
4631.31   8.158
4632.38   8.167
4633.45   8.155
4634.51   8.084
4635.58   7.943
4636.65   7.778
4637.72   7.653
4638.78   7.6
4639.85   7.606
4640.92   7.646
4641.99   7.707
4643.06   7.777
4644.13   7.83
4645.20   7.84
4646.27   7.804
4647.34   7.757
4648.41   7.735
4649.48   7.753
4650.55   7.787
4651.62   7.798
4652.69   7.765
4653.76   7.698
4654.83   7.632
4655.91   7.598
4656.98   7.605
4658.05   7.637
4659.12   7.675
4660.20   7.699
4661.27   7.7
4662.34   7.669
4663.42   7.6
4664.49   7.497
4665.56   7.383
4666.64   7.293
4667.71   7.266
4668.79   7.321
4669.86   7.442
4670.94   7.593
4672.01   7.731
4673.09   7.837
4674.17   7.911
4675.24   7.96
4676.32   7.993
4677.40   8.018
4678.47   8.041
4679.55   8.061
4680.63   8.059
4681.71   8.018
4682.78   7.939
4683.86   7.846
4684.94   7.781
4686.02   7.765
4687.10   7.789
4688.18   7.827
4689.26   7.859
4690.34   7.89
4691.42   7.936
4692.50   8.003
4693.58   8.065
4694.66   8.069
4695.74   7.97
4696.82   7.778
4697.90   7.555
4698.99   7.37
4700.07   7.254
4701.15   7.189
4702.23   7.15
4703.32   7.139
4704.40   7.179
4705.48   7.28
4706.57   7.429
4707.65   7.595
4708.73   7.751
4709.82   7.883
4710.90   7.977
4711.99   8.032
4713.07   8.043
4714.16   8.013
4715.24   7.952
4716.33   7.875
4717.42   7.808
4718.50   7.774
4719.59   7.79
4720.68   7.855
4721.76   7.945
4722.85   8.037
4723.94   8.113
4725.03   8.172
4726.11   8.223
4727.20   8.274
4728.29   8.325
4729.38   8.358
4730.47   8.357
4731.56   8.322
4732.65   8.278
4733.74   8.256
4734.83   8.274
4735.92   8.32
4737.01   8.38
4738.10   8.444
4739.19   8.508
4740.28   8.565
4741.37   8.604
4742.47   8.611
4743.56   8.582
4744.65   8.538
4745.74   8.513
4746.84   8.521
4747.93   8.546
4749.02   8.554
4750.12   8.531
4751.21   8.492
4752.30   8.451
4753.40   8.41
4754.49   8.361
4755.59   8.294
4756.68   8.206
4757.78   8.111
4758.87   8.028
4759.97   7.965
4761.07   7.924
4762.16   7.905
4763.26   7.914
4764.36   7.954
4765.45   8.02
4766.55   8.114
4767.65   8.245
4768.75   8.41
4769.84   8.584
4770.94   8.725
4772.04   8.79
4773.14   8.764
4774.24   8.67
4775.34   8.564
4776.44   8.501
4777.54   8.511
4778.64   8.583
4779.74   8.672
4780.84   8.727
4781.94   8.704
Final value 4729.38 A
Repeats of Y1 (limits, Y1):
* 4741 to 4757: 4742.47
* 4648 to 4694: 4693.58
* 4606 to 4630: 4621.73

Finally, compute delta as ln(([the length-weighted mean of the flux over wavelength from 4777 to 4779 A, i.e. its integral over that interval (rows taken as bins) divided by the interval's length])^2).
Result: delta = 4.29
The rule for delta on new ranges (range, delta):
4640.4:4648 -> 4.10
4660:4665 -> 4.07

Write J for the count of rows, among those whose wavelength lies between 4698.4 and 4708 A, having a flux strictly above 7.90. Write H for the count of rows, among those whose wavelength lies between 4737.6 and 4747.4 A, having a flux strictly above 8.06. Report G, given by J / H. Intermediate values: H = 9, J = 0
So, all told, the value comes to 0.0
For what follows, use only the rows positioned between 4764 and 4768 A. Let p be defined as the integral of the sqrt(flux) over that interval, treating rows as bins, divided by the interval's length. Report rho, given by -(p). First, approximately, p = 2.84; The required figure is -2.84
